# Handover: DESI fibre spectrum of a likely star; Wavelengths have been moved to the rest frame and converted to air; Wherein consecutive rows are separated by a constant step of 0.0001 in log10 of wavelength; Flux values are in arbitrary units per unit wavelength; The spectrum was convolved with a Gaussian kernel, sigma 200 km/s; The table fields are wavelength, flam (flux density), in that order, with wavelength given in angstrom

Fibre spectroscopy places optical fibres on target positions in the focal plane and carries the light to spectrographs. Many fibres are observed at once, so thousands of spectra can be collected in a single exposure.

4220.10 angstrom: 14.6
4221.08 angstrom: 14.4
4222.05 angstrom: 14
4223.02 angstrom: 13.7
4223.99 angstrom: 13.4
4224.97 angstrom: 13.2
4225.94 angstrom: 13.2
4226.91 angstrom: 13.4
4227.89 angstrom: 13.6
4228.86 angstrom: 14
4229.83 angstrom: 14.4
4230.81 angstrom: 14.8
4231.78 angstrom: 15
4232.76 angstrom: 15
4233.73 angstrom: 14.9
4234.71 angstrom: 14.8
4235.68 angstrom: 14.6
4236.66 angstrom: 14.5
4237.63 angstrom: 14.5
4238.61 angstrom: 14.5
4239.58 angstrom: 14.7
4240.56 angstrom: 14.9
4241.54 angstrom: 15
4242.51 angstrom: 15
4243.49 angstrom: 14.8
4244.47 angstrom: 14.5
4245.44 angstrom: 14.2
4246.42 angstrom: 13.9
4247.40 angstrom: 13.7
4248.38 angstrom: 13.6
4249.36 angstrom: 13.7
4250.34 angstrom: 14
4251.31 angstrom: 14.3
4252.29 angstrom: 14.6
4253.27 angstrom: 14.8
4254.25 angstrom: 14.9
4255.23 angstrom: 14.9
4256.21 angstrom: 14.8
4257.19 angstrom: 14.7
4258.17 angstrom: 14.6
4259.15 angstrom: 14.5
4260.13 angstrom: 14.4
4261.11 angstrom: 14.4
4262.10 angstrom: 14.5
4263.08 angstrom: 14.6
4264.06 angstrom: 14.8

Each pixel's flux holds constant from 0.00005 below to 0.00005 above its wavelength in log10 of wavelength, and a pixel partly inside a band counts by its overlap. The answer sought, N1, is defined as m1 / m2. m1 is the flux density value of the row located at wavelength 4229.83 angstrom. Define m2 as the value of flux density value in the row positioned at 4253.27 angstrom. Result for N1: 0.97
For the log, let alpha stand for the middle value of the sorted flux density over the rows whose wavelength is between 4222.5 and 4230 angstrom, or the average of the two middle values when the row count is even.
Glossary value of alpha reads 13.5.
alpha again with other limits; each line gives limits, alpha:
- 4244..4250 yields 13.8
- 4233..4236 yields 14.8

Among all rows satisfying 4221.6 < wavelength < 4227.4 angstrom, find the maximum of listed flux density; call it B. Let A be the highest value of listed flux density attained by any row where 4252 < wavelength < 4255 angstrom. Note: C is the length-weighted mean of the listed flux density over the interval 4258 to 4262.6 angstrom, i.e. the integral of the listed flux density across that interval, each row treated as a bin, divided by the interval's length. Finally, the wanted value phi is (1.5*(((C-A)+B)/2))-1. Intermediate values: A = 14.9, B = 14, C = 14.5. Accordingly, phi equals 9.2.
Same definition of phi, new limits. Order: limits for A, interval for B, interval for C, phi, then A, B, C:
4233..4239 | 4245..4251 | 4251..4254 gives 9.4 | 14.9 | 14.2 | 14.6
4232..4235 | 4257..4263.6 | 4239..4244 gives 9.9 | 15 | 14.7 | 14.9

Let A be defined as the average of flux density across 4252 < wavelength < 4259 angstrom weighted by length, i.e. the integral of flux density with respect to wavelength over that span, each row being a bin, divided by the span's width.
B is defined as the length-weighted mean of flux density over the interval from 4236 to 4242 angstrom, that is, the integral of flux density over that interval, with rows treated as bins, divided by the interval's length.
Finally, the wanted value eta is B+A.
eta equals 29.4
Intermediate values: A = 14.75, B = 14.7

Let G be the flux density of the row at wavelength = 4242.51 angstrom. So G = 15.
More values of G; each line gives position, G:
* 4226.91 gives 13.4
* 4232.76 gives 15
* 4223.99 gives 13.4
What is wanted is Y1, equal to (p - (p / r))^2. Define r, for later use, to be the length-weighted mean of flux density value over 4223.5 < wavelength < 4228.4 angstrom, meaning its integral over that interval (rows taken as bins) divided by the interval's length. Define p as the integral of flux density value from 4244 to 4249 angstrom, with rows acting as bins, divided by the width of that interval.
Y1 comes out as 167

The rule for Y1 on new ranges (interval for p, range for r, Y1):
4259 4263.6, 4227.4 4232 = 181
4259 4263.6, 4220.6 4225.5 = 180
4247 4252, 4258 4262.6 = 167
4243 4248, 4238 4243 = 175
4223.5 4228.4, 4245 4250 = 154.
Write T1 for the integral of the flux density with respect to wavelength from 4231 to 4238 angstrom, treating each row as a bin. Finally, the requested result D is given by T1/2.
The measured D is 52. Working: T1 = 103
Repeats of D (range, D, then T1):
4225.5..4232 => 46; 91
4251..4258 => 52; 103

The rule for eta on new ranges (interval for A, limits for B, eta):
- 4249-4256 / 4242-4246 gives 29.1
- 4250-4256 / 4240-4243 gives 29.6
